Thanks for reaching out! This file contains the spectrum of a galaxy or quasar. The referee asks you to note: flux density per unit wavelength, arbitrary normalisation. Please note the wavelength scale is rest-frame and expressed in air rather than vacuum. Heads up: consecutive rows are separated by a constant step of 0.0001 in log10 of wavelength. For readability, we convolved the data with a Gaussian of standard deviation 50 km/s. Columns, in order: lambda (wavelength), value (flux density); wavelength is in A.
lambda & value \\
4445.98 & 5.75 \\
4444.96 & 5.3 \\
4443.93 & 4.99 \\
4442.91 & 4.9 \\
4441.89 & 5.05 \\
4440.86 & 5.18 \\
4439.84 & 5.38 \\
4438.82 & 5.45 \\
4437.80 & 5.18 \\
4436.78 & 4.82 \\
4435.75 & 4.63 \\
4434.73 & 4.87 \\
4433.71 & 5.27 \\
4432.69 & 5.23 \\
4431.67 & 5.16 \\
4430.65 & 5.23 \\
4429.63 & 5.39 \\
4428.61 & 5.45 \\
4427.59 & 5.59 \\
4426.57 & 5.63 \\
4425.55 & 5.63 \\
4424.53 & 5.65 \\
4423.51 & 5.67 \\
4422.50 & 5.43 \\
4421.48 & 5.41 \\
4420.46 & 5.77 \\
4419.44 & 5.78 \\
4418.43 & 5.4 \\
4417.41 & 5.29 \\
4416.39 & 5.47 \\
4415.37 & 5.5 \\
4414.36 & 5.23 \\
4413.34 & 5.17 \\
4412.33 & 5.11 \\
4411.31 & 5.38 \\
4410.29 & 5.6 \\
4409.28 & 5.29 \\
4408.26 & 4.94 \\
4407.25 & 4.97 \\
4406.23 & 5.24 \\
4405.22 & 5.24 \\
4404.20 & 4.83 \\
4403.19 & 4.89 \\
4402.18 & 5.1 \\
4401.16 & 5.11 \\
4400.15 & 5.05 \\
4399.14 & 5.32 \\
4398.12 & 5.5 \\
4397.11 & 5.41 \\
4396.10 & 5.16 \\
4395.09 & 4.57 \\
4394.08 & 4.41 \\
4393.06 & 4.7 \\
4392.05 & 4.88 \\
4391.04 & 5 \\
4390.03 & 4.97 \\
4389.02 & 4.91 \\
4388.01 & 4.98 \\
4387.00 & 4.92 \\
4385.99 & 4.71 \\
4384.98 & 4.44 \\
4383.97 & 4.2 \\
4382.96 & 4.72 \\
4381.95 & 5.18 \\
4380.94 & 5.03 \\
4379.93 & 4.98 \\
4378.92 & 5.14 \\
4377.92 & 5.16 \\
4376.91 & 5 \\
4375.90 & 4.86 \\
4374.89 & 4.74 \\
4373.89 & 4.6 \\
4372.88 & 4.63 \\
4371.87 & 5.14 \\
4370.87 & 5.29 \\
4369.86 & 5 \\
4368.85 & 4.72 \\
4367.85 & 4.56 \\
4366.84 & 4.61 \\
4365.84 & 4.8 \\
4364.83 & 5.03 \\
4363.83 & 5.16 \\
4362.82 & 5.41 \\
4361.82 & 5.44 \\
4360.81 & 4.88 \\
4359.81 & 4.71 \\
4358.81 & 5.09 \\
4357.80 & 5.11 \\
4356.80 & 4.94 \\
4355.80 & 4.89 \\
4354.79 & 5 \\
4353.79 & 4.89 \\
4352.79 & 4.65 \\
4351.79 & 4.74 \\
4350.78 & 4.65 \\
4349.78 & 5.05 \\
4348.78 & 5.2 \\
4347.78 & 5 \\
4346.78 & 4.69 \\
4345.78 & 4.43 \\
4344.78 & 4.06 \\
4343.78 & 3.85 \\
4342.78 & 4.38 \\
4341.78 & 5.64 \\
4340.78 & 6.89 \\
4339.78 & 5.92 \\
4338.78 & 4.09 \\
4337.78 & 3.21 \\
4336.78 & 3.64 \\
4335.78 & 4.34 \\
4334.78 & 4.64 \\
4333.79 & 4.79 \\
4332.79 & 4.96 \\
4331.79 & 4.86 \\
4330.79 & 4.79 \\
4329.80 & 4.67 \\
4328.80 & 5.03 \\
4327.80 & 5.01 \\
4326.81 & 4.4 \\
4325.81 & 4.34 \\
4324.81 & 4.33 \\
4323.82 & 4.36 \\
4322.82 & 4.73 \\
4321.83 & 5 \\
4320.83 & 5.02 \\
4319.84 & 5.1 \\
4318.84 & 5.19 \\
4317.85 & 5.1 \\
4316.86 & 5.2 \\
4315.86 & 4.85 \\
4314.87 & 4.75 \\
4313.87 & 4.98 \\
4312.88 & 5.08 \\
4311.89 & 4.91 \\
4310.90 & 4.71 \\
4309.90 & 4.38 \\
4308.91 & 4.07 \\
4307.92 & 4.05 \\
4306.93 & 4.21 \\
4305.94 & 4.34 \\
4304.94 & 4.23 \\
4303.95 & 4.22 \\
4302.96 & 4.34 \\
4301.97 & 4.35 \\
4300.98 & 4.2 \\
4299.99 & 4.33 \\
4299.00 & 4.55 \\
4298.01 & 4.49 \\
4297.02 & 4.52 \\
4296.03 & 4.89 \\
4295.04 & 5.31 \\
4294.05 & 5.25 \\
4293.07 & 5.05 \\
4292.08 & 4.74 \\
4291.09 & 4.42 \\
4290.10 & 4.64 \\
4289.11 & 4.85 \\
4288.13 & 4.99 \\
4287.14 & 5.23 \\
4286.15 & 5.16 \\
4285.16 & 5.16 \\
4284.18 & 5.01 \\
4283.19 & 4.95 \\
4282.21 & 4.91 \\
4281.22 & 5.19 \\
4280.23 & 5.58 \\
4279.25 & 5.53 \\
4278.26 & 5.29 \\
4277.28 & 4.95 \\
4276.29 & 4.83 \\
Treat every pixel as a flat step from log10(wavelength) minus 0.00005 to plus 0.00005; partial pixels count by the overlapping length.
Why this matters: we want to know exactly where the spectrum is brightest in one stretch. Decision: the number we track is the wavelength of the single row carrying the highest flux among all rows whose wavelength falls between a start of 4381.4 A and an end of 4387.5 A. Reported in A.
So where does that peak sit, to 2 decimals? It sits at 4381.95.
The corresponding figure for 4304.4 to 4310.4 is 4309.90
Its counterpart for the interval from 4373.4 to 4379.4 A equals 4377.92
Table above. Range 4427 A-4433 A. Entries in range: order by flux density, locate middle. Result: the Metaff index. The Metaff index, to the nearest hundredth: 5.31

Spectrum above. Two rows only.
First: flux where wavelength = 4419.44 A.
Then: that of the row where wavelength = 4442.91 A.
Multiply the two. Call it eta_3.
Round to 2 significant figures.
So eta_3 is 28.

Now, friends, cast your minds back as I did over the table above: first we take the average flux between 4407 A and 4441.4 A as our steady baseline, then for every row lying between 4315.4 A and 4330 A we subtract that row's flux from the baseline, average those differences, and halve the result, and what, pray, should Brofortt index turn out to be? 0.253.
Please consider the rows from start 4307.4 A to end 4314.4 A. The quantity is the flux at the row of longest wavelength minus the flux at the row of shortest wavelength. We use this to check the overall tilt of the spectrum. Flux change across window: 0.9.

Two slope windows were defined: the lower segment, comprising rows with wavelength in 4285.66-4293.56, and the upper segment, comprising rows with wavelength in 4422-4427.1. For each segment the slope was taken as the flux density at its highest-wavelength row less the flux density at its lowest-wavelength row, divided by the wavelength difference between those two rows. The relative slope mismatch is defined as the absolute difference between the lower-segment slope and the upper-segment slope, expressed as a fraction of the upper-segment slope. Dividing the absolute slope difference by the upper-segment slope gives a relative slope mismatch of 1.3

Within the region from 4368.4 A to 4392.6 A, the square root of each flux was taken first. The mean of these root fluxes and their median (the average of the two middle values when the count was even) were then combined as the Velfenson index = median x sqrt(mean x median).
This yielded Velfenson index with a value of 4.93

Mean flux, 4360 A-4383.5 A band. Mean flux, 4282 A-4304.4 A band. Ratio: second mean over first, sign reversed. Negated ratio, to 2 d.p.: -0.96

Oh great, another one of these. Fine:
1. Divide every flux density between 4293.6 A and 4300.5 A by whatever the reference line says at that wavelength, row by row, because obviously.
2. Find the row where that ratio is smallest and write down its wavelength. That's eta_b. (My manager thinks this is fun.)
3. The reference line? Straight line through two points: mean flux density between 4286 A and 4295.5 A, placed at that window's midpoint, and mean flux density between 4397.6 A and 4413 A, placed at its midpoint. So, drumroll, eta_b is 4299.99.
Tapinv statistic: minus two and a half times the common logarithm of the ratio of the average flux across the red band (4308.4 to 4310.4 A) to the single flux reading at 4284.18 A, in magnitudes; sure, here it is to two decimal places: 0.19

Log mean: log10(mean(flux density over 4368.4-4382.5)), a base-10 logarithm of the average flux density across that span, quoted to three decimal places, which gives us 0.696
